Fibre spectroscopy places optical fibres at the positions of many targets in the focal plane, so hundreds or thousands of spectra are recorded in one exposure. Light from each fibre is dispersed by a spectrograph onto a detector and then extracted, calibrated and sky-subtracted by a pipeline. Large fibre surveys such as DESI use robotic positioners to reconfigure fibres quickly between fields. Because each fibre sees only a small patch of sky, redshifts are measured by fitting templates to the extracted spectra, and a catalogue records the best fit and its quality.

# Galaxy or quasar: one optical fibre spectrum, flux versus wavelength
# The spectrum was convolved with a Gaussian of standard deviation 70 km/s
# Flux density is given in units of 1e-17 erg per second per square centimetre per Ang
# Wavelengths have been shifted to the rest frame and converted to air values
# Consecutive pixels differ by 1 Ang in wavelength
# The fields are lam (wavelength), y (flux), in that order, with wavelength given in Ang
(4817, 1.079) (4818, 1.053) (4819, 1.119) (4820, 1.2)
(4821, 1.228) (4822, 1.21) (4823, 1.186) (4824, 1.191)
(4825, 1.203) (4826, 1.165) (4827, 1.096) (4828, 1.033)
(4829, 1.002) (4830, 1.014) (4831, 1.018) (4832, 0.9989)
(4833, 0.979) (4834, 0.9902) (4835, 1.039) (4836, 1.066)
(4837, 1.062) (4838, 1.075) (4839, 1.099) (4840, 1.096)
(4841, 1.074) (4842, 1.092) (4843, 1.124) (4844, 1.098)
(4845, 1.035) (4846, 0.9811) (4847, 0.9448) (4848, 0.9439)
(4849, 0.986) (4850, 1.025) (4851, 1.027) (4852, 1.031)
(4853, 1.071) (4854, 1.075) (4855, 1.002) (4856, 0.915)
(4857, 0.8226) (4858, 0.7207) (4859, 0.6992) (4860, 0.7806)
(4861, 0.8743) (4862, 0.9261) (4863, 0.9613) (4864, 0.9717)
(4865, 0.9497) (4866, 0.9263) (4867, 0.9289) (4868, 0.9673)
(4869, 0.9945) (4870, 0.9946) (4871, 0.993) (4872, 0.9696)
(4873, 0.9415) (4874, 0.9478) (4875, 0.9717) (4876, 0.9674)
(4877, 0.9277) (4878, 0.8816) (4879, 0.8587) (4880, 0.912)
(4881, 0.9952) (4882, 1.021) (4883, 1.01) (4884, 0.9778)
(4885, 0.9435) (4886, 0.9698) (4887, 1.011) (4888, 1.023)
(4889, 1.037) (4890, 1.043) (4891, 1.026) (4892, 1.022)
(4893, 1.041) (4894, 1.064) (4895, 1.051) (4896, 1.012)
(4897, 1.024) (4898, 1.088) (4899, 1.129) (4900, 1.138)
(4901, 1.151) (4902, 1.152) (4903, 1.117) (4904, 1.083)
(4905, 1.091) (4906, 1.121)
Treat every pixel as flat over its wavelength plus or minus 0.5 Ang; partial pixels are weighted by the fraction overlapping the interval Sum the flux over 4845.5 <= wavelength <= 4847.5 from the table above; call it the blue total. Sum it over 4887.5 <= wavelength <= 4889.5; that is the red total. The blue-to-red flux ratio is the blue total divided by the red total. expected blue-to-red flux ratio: 0.93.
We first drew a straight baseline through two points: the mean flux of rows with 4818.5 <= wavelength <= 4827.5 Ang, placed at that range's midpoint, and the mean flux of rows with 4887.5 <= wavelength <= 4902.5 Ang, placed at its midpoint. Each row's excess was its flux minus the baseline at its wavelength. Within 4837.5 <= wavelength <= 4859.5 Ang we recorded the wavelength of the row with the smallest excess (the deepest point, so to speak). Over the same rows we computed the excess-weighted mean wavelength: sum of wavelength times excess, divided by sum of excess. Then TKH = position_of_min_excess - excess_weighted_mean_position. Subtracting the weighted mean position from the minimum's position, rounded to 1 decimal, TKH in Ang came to 7.1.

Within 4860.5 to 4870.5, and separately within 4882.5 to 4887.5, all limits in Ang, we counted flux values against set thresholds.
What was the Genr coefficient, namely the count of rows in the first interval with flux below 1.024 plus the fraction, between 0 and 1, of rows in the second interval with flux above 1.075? 10.0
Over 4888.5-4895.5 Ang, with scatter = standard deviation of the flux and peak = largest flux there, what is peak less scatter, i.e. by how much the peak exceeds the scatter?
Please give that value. 1.05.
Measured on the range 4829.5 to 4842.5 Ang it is 1.06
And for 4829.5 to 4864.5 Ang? 1.02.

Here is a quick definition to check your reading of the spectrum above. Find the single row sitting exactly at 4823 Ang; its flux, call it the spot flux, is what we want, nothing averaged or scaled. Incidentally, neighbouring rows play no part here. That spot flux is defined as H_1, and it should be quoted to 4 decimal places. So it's 1.1860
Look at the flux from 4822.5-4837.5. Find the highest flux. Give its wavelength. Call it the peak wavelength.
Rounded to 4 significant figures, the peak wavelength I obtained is 4825 Ang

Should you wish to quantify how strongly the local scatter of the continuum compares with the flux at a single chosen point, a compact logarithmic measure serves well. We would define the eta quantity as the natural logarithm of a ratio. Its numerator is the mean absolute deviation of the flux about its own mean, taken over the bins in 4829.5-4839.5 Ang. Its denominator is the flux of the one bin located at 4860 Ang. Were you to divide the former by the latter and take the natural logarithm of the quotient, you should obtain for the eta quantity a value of -3.1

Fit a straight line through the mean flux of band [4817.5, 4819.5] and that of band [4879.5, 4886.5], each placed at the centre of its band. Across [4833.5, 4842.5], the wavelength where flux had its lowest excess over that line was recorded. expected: 4834 Ang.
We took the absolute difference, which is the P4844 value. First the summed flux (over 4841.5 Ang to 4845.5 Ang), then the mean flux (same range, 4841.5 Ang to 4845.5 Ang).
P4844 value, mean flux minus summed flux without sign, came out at 3.3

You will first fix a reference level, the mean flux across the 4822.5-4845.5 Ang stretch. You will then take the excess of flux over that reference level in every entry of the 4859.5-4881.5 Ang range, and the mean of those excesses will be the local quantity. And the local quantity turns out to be -0.14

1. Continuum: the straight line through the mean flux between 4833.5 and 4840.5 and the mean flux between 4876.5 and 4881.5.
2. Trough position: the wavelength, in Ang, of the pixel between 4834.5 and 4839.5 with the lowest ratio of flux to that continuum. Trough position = 4835 Ang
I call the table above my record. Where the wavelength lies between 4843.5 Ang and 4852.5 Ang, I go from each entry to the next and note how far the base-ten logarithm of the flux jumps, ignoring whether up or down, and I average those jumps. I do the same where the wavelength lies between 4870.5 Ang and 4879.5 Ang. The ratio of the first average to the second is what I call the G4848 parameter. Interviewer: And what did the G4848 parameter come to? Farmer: 1.1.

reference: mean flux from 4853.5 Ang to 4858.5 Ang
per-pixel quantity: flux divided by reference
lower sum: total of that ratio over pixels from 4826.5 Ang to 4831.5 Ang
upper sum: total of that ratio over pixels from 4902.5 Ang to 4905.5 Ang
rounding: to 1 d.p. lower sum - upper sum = 2.1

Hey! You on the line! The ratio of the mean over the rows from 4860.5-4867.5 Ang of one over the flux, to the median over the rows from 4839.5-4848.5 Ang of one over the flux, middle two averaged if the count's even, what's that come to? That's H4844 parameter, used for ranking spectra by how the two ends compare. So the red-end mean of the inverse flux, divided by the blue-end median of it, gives 1.15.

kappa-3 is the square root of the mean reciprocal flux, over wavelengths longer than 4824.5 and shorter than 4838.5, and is 0.98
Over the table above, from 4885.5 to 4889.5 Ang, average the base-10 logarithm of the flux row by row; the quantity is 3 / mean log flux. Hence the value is 702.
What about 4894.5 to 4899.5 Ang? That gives 119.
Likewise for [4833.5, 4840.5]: 118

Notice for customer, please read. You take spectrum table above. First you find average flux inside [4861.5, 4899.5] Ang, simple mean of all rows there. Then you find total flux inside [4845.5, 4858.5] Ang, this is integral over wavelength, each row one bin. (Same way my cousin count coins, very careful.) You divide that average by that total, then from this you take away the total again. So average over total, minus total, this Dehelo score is -12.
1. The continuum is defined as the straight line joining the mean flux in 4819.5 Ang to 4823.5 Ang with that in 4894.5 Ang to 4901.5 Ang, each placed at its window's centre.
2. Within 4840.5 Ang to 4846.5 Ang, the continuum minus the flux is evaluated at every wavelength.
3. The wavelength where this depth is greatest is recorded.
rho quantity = 4846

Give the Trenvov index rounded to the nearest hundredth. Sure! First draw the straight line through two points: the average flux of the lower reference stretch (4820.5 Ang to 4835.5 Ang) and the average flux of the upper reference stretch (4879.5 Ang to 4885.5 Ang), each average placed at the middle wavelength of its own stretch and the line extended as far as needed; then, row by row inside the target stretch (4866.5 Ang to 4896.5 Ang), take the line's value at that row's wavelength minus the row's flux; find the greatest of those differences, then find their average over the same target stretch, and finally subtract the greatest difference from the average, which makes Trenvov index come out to -0.13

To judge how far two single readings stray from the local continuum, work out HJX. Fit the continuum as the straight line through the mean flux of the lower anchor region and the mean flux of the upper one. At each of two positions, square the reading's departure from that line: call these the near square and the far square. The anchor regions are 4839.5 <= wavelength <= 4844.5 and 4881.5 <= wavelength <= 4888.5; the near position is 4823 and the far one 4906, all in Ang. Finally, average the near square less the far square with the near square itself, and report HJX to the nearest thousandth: -0.014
